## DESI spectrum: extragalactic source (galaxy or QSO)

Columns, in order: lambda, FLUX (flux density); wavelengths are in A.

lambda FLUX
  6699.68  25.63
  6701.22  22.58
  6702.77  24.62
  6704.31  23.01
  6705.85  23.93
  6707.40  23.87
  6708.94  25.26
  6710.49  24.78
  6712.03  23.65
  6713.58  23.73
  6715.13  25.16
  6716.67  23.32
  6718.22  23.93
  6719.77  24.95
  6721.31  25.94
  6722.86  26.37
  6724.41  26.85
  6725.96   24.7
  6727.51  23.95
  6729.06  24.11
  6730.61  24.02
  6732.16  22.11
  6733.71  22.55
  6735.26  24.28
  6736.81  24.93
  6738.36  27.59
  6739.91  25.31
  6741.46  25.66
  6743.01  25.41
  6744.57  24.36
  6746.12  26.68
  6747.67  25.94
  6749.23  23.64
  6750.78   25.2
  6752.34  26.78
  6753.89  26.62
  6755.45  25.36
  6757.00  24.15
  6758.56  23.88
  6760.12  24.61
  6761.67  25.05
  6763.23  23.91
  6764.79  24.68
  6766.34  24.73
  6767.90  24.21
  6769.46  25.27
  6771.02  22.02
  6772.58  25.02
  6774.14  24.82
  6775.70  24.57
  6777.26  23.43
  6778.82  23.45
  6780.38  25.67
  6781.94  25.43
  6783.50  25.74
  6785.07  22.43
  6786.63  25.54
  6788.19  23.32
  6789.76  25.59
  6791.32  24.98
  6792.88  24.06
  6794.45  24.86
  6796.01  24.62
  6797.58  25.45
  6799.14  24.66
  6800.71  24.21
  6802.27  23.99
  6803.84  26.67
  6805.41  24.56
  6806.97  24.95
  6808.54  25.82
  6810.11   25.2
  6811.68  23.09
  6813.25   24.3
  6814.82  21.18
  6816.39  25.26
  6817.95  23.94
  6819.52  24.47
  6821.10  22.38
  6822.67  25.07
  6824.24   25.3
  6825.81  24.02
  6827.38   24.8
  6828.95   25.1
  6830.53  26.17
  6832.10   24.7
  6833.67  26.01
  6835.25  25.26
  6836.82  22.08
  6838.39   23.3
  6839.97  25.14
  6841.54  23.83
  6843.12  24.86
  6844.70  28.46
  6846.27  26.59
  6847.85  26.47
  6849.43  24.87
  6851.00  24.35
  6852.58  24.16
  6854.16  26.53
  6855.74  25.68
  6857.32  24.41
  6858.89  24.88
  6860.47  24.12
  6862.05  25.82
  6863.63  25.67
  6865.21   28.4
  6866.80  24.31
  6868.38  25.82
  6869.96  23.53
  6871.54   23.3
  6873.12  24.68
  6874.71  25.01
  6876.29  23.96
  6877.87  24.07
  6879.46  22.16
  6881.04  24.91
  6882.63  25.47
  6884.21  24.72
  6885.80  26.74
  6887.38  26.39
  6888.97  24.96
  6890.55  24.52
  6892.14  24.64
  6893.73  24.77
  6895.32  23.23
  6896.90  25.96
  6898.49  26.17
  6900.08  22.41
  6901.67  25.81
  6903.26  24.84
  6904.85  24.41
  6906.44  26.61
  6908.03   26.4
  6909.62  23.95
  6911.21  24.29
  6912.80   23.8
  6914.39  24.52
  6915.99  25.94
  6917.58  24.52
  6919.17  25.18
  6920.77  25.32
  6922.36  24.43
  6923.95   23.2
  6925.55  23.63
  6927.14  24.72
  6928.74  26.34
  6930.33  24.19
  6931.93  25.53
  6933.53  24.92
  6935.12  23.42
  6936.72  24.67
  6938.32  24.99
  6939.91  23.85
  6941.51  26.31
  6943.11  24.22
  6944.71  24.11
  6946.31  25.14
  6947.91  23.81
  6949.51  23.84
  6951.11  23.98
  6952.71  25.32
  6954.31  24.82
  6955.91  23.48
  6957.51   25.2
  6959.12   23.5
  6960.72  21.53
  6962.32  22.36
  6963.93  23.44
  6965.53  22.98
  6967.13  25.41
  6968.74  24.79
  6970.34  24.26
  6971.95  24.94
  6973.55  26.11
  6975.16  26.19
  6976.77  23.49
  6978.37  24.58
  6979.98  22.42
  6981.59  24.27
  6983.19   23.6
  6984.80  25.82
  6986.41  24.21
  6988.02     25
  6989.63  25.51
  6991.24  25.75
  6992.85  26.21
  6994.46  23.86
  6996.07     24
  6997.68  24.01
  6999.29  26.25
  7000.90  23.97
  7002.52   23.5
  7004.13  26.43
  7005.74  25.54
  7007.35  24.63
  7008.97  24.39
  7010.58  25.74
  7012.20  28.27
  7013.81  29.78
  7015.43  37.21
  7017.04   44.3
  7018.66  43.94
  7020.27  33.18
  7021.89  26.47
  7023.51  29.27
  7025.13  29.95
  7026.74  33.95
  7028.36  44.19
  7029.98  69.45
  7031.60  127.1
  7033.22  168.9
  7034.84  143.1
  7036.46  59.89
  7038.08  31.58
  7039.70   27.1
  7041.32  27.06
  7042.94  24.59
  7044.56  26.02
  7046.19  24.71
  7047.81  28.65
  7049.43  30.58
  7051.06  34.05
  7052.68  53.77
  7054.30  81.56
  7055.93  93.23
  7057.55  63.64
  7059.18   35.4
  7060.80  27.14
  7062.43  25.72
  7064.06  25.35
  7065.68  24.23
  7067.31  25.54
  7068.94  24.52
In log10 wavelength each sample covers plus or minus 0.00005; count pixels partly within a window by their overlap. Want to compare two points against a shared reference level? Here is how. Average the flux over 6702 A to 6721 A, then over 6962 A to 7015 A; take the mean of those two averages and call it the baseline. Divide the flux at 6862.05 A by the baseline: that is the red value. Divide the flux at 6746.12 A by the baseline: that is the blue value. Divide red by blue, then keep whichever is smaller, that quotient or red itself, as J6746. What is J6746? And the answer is 0.97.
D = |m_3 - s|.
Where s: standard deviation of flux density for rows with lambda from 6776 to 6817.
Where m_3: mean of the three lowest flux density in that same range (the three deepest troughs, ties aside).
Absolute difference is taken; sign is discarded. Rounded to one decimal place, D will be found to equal 21.0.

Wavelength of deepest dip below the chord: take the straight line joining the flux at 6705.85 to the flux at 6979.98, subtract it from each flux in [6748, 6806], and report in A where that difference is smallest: 6771.02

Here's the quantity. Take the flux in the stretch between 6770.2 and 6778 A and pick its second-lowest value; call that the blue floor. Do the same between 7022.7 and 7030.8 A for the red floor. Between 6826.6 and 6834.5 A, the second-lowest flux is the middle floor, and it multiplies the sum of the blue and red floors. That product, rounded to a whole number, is 1324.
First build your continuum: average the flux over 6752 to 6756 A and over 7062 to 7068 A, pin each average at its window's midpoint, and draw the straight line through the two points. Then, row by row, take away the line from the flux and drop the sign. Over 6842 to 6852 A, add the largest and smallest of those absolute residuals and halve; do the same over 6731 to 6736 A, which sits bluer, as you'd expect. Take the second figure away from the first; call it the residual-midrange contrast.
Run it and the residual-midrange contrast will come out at -1.6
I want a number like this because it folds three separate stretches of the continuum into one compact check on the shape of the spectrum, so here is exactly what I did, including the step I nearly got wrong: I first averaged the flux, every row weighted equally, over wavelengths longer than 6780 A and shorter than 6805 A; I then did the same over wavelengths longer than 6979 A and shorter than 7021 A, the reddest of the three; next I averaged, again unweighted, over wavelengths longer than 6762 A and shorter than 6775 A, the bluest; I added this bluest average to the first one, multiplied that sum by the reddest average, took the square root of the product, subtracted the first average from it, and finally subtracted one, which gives 10.9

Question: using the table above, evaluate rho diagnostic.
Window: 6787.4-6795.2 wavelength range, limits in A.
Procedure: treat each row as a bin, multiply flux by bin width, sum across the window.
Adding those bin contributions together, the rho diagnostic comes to 192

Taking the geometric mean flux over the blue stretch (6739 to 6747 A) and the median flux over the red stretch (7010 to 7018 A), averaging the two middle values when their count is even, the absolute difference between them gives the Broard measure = 4.3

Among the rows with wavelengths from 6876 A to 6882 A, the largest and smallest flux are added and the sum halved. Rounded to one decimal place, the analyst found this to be 23.5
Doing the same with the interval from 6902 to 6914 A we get 25.2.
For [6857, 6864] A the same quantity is 25.0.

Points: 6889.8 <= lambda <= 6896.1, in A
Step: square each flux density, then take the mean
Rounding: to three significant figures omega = 590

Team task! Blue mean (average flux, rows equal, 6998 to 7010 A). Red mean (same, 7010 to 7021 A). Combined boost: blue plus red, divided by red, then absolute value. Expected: 1.72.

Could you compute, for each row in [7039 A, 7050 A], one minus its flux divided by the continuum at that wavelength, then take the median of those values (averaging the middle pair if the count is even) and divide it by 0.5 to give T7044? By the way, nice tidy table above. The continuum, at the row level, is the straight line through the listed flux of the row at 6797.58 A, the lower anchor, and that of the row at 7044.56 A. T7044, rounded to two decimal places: -0.08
